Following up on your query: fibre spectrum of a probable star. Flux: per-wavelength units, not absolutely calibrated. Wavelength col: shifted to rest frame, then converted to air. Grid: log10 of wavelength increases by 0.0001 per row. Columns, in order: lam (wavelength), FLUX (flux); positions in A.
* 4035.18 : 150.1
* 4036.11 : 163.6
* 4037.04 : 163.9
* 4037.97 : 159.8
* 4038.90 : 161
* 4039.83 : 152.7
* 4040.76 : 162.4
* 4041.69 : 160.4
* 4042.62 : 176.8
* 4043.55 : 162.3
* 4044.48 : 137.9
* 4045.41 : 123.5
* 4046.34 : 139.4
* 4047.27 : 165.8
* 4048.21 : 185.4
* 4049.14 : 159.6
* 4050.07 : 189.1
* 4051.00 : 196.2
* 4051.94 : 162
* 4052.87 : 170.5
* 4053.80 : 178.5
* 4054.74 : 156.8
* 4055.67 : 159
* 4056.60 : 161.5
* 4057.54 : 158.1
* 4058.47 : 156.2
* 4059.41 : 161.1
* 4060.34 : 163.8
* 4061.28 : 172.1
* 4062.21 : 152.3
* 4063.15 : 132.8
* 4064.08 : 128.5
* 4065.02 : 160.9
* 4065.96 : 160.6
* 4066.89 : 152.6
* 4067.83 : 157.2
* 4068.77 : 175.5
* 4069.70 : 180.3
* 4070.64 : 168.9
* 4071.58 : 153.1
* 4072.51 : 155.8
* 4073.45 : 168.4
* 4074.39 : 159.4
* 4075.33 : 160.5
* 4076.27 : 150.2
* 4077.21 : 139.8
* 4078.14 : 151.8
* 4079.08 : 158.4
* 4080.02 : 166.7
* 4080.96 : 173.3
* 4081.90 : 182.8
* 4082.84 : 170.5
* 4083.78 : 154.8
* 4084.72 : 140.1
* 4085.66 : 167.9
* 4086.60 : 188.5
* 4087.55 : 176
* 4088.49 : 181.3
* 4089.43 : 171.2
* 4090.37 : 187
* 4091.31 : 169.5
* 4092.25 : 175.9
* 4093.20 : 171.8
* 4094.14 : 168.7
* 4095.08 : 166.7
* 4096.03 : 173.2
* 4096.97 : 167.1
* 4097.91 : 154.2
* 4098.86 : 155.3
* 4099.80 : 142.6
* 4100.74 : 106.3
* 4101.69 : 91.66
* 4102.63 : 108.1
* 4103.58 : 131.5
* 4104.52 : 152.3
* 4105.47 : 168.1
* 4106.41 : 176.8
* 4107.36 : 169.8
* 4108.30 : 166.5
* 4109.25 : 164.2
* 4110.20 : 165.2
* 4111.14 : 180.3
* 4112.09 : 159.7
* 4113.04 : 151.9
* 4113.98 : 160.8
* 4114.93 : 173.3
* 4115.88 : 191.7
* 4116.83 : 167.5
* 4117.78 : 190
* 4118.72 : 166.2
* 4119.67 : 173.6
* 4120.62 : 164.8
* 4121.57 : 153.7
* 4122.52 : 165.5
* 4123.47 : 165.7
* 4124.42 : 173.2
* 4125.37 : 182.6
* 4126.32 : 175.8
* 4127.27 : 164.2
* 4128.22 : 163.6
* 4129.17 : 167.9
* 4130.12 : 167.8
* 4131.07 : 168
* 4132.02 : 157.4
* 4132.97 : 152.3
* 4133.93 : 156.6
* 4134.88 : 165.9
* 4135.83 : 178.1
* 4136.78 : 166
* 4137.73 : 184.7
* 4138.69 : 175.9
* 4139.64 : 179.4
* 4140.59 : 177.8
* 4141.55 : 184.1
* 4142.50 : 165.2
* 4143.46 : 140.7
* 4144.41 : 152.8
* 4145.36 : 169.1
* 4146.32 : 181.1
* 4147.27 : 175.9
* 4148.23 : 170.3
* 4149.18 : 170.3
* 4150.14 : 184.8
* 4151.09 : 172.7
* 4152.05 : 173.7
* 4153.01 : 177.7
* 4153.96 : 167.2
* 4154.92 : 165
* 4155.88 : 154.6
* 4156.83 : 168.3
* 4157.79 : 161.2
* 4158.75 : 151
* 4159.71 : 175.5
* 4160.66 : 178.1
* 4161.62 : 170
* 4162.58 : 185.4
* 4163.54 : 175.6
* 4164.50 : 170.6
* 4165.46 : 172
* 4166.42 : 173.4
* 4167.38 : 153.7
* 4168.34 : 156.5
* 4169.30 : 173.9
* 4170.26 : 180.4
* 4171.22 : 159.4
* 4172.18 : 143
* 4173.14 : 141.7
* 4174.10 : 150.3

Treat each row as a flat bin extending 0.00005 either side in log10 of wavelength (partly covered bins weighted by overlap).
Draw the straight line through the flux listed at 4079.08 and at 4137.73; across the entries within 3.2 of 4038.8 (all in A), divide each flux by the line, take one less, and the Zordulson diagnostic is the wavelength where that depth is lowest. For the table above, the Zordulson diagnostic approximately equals 4039.83 A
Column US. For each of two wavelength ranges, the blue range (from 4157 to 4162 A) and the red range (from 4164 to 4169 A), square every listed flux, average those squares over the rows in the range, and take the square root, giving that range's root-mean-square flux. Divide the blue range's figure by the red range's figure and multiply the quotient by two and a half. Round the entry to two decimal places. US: 2.53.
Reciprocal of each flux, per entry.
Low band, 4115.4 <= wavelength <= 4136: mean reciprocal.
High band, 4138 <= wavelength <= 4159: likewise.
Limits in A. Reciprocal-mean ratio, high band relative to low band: 1.00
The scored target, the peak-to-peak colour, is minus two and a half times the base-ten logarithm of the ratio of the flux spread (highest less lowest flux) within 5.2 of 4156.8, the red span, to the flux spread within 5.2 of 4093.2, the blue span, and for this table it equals 0.2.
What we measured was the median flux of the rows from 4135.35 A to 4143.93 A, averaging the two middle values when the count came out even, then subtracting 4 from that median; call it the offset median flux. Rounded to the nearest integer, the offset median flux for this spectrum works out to 174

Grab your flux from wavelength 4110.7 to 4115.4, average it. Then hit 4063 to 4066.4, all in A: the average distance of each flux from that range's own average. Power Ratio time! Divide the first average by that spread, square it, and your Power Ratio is 120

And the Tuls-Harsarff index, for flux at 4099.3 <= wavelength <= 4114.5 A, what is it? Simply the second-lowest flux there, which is 106.3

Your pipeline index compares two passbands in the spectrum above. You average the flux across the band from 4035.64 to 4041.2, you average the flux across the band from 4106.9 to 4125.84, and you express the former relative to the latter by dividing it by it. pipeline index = 0.948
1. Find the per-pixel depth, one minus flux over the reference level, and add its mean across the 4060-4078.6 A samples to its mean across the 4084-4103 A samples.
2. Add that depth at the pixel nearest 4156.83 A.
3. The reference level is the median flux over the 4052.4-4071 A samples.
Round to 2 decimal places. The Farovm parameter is -0.01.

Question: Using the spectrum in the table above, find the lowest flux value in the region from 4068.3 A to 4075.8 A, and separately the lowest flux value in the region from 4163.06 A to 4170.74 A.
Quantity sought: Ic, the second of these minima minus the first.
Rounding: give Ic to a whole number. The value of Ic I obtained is 1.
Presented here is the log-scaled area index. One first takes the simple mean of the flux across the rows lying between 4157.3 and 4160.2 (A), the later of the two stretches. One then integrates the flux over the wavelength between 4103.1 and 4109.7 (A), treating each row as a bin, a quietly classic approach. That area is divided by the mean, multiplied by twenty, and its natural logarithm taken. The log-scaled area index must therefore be 4.9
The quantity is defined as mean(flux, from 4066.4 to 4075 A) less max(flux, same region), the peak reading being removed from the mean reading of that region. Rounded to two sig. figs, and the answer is -17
